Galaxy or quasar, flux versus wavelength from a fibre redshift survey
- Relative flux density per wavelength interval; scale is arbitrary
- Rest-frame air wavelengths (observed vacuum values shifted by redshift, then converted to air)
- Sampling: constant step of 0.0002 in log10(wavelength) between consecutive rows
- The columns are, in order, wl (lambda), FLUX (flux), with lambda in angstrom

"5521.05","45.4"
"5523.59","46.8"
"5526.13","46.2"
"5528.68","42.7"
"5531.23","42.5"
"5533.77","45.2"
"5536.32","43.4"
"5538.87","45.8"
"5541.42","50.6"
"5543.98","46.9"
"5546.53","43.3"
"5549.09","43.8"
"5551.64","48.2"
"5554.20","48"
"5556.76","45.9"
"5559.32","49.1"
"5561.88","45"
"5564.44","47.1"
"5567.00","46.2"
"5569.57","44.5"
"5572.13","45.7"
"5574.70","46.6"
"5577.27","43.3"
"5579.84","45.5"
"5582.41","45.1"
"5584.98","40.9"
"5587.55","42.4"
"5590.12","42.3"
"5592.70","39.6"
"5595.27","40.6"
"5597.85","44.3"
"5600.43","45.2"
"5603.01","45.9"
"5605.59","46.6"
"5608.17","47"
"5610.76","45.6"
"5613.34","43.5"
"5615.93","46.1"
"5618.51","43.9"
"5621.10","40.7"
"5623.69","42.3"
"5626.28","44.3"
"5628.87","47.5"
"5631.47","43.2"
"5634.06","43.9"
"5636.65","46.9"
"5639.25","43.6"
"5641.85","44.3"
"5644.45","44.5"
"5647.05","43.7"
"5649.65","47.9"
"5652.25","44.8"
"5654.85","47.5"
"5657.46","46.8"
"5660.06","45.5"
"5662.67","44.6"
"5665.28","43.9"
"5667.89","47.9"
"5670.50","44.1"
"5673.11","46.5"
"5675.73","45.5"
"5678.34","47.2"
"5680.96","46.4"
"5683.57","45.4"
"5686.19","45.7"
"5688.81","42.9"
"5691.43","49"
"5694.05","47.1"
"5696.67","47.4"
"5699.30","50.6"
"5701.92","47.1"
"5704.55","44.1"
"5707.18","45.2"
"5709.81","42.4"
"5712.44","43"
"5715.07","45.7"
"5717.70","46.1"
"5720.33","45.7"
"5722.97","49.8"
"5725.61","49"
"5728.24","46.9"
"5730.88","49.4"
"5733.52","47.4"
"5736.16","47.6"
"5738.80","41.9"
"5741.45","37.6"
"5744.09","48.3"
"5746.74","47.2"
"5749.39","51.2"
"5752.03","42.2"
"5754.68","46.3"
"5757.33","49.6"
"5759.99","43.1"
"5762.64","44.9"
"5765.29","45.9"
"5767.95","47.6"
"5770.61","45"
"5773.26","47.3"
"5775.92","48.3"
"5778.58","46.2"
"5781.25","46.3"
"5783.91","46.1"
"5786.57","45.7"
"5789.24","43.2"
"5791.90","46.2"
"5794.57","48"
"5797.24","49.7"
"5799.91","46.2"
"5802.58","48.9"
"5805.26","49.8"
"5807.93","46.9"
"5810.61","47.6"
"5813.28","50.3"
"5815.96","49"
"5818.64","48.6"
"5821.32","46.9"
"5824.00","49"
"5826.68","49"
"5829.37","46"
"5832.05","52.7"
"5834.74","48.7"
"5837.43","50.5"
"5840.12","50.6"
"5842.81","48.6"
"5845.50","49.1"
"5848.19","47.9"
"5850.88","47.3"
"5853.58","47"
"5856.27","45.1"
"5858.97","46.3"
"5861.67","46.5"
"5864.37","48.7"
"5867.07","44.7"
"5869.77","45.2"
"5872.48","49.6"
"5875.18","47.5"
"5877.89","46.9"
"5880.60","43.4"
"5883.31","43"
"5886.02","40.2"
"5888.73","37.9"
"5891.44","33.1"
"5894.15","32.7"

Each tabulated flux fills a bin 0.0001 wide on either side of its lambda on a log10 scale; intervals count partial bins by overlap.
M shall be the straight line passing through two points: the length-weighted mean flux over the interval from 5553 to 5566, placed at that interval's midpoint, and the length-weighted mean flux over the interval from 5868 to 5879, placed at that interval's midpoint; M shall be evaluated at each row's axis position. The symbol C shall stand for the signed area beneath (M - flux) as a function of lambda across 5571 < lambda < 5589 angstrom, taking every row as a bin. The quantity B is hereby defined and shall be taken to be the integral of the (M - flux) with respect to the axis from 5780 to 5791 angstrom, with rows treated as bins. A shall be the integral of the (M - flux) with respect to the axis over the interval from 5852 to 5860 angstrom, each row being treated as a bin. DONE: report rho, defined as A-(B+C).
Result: -63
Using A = 8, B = 20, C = 51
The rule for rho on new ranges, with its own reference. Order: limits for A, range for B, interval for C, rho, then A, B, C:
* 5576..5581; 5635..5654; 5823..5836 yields 1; 13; 37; -25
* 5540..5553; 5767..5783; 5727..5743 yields -32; 6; 6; 31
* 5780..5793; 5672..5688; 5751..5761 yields -12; 22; 17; 17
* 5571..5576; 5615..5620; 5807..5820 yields 11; 4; 11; -18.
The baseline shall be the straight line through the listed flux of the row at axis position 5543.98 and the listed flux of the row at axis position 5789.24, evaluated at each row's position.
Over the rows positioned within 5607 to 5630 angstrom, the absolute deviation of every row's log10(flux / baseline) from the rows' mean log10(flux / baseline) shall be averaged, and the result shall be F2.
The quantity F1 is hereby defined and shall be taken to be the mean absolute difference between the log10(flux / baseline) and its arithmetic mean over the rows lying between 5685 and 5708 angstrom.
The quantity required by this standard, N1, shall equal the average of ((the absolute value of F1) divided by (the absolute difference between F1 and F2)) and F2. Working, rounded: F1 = 0.0174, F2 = 0.017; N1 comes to 25.1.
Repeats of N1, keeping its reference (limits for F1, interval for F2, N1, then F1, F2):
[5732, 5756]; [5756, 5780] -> 0.9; 0.0326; 0.015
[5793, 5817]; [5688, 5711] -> 0.5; 0.0108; 0.021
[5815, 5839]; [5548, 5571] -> 2.2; 0.0112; 0.014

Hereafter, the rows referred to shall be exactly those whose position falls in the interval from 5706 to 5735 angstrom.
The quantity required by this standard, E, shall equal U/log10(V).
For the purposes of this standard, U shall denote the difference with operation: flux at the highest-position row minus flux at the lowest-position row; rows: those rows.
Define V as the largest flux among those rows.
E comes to 1.3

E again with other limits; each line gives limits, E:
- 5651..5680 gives 1.4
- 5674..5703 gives 0.9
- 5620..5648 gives 1.8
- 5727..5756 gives -0.4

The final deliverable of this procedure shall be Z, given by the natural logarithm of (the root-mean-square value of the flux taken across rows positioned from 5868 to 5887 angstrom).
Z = 3.81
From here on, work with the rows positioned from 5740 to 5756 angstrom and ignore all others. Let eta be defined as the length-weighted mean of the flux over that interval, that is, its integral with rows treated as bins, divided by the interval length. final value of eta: 45.4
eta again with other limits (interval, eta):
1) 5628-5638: 45.3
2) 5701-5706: 45.4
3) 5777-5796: 46.0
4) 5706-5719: 44.5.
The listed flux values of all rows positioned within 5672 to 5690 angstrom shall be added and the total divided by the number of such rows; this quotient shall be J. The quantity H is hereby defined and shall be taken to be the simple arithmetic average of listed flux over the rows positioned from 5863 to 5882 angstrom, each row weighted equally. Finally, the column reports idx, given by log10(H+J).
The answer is 1.96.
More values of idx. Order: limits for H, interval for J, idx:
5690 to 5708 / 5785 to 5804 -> 1.97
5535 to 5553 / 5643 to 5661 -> 1.96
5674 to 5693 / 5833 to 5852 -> 1.98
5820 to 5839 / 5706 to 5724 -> 1.97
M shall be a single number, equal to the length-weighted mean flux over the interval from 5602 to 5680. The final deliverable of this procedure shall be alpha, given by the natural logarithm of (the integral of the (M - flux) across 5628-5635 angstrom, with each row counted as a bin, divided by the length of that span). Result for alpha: -0.8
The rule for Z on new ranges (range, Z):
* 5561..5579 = 3.82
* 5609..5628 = 3.78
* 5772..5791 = 3.83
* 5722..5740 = 3.86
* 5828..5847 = 3.90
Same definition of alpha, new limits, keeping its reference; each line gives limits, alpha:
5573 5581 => -3.4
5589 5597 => 1.4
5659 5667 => -1.0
